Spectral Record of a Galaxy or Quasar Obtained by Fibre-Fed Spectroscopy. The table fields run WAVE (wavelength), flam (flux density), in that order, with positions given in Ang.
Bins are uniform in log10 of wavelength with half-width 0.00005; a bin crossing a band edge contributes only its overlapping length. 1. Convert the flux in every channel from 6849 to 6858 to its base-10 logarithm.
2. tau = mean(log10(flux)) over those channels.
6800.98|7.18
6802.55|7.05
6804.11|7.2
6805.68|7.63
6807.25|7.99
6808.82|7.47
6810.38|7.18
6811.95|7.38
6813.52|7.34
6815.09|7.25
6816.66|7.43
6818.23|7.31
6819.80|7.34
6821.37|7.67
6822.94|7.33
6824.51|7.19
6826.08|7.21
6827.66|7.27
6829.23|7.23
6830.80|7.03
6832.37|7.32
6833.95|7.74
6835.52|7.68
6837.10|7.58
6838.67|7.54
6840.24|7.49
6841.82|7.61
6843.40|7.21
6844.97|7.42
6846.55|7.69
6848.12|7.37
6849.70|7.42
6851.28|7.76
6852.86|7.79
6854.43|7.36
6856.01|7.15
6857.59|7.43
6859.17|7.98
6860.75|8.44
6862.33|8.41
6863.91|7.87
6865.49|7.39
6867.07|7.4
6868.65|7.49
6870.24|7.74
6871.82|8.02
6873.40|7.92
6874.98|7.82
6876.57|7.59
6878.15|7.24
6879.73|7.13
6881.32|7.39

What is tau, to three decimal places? 0.874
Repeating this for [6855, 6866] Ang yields 0.892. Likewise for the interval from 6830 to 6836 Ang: 0.871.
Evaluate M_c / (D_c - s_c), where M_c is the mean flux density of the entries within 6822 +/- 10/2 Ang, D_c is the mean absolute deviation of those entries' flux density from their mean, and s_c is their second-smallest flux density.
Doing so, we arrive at -1.03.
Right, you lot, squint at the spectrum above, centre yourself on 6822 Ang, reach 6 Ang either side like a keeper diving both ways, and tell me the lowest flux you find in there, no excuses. 7.19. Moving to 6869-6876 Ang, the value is 7.74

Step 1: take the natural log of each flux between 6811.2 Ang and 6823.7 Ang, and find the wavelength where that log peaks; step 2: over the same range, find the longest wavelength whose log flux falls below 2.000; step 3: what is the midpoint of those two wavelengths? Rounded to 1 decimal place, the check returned 6822.2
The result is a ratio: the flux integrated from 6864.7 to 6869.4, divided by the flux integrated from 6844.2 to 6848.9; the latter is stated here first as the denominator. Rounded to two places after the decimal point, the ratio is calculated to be 0.99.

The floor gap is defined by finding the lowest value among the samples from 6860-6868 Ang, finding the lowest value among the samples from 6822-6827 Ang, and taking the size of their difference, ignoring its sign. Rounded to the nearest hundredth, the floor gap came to 0.20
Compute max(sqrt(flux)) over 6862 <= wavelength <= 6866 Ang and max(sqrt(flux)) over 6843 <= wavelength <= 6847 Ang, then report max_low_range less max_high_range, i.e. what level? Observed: -0.13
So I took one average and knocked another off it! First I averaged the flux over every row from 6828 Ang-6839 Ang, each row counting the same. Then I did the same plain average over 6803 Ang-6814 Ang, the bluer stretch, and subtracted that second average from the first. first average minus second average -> -0.01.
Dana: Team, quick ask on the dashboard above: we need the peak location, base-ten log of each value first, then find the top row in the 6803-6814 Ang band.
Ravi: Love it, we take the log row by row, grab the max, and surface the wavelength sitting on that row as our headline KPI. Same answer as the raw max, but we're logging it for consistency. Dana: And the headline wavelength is 6807.25 Ang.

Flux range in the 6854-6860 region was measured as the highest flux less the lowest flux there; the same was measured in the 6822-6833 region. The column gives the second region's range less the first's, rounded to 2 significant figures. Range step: -0.53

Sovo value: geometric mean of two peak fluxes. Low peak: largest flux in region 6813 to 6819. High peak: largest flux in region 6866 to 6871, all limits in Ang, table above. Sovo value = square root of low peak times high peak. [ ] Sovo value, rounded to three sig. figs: 7.58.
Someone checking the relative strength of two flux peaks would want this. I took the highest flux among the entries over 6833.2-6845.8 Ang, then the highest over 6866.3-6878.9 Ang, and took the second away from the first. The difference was -0.3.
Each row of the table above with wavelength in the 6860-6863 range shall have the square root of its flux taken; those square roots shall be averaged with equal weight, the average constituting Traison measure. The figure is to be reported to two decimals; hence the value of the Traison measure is 2.90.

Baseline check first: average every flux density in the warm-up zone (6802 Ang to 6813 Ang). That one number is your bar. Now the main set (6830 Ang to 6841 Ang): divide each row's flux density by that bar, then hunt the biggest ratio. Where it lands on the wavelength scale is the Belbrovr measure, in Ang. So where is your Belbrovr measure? 6833.95 Ang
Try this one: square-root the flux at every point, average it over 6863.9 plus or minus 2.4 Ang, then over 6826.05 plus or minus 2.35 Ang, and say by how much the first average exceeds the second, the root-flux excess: 0.12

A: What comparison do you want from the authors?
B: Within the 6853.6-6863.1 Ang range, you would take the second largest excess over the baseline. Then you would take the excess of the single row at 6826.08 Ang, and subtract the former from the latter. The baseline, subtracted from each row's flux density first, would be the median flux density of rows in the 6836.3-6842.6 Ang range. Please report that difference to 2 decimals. -1.20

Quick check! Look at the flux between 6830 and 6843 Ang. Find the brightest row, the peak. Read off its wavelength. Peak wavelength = 6833.95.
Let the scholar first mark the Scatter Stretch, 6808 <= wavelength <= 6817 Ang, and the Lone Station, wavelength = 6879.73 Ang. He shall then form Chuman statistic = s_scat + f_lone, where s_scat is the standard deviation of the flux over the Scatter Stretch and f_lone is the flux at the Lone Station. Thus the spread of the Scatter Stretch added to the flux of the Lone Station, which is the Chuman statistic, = 7.2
